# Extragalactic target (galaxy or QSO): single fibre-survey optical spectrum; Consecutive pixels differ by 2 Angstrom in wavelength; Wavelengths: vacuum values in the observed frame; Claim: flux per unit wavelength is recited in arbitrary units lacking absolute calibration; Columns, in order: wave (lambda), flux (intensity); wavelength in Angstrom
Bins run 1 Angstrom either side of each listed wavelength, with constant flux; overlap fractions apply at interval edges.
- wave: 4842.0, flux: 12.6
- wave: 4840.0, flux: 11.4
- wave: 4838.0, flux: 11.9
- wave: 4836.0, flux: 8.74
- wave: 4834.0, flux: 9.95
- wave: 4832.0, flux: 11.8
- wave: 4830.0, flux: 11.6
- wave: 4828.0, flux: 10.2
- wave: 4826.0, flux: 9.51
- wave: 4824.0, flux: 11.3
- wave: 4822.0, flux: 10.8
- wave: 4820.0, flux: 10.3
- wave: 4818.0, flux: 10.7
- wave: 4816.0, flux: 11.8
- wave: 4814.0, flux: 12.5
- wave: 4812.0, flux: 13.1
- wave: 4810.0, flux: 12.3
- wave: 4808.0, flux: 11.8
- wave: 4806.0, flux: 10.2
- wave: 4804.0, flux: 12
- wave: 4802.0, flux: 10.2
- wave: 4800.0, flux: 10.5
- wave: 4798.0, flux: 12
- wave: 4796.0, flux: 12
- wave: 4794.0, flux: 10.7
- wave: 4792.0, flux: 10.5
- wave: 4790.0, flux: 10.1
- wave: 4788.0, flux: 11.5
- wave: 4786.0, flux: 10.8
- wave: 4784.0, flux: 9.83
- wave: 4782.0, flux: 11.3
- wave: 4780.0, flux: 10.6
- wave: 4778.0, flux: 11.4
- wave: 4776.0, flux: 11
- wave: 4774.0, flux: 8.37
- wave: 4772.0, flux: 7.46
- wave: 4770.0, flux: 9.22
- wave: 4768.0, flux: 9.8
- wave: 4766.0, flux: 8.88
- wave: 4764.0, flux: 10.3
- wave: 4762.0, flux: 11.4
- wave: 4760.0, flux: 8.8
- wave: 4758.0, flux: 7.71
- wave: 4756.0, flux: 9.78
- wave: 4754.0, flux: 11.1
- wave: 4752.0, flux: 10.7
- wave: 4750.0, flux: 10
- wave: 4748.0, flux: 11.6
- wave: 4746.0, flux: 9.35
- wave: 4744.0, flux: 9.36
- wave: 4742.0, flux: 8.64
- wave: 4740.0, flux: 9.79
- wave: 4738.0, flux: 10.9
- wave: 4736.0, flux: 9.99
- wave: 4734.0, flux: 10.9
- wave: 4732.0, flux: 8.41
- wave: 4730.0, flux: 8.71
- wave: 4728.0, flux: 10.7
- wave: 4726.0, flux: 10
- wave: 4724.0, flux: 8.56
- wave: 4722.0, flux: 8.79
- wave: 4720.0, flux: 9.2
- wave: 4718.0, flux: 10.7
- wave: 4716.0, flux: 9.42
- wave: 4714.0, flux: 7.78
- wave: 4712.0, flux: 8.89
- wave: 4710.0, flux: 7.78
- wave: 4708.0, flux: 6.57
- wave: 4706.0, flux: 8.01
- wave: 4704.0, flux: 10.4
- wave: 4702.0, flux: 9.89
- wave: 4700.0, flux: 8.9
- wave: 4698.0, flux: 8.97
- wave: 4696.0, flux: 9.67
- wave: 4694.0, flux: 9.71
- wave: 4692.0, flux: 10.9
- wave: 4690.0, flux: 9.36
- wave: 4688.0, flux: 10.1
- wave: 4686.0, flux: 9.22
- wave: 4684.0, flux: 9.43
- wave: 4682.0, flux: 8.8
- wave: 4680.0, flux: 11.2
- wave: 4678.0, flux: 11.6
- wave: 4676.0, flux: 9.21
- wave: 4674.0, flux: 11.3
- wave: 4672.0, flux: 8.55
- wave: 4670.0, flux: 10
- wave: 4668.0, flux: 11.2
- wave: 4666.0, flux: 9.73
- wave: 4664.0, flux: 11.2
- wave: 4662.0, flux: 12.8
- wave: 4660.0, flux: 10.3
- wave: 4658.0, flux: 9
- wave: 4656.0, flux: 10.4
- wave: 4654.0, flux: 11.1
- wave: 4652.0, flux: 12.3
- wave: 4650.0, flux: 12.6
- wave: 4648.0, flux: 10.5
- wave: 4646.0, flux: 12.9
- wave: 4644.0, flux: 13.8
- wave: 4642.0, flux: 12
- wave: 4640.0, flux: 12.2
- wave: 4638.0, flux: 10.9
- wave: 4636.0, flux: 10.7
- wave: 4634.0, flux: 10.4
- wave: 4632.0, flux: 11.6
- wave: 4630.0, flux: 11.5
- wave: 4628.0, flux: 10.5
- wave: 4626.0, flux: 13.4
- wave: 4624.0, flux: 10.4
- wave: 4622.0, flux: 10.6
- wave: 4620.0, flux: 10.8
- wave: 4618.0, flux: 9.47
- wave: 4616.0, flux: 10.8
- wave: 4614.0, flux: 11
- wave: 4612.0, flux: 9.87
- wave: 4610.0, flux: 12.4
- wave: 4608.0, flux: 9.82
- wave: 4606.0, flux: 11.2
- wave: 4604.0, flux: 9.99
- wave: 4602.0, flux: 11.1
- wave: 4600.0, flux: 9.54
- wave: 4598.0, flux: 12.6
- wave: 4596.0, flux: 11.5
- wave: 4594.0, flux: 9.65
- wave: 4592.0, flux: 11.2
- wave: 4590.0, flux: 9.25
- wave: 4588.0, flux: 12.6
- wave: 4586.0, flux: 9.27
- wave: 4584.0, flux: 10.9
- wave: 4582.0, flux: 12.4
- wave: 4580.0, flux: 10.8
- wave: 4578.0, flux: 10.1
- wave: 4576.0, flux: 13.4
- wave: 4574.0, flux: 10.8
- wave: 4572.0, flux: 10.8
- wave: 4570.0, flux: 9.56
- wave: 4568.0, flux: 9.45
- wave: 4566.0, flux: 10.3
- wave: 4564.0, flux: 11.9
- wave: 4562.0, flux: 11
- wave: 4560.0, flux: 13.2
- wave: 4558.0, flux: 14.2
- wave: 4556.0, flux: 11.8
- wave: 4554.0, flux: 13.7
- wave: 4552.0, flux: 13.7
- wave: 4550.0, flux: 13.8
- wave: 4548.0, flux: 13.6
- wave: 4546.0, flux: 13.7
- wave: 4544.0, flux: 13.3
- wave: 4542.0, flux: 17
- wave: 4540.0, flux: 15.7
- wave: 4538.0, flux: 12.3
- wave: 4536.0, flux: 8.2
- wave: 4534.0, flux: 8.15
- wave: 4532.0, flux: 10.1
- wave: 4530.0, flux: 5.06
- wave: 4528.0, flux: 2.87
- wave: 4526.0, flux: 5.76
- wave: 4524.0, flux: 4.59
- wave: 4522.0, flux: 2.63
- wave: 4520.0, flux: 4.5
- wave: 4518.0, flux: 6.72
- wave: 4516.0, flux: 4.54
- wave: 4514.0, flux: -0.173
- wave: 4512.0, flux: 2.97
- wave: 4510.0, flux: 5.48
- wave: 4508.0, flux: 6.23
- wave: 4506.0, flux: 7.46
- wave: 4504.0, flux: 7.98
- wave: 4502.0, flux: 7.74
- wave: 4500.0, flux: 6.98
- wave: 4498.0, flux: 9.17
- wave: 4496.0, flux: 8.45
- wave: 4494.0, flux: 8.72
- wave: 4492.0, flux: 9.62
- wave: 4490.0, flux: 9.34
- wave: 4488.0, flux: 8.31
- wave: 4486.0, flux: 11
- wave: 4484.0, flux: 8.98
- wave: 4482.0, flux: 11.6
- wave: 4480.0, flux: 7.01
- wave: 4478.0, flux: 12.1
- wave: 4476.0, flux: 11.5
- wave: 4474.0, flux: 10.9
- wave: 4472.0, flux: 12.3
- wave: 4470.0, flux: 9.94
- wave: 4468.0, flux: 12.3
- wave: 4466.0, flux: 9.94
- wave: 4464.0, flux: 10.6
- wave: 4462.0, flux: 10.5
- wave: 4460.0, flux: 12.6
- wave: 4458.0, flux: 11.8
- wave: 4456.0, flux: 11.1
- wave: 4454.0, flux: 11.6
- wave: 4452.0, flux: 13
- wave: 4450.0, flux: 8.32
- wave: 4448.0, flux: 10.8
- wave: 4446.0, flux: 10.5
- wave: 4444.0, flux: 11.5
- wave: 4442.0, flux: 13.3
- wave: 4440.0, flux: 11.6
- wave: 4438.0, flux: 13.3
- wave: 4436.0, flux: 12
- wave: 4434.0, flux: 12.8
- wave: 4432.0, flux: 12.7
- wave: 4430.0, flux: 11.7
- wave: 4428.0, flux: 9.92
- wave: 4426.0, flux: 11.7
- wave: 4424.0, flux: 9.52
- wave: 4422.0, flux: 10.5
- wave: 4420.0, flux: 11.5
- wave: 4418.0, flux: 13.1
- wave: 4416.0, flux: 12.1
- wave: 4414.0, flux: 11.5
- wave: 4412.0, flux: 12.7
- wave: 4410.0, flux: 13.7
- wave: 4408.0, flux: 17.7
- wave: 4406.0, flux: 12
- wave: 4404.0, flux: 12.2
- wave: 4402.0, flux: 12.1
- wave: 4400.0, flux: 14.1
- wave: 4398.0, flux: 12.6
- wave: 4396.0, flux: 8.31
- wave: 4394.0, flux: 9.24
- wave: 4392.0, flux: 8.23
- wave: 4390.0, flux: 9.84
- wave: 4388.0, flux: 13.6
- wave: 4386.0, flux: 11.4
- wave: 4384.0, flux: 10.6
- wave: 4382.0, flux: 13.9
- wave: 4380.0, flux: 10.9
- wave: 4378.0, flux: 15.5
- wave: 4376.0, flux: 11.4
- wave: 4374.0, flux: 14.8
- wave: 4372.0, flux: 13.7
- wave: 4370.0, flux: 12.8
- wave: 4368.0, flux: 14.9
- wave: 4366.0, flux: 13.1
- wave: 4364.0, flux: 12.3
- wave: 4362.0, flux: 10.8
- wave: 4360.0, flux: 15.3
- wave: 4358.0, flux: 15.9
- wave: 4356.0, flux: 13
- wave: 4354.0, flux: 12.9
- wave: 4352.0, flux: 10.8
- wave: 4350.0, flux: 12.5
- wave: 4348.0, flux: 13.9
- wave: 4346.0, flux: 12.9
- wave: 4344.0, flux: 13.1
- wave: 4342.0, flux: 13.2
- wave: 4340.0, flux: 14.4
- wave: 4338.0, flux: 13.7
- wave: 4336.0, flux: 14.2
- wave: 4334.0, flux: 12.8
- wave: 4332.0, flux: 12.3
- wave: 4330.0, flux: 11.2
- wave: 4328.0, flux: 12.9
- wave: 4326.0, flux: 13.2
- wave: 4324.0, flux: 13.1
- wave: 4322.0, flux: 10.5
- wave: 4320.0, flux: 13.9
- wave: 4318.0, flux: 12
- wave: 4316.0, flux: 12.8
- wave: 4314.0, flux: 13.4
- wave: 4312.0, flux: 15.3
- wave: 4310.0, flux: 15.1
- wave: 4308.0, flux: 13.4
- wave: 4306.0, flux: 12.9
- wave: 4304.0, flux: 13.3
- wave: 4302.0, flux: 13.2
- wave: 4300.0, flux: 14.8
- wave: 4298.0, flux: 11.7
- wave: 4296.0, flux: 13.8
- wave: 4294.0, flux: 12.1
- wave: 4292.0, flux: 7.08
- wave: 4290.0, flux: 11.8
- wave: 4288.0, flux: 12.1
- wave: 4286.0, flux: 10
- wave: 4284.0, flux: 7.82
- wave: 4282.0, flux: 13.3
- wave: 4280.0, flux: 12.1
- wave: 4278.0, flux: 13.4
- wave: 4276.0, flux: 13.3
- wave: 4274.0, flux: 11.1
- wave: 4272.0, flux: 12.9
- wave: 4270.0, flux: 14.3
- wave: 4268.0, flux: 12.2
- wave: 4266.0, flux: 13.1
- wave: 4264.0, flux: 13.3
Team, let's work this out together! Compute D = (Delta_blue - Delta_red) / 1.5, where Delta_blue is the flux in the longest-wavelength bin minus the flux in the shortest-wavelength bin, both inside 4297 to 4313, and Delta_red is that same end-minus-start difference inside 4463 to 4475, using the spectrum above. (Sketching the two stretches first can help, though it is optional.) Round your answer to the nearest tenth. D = 2.2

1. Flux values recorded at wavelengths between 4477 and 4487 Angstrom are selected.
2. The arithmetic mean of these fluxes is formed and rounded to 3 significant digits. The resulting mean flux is 10.1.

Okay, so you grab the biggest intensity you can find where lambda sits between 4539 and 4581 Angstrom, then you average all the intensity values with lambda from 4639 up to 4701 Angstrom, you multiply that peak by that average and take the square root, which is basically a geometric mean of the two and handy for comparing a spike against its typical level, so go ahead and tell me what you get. 13.4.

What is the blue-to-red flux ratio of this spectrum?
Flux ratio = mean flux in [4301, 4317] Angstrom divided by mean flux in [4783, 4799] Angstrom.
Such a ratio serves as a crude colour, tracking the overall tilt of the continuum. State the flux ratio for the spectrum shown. 1.25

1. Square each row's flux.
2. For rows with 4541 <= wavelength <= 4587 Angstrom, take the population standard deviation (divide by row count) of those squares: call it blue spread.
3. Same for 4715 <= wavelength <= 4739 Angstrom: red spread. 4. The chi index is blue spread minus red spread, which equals 30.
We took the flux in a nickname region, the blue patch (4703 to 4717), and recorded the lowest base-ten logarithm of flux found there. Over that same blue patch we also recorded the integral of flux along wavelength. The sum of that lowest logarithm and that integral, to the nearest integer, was 119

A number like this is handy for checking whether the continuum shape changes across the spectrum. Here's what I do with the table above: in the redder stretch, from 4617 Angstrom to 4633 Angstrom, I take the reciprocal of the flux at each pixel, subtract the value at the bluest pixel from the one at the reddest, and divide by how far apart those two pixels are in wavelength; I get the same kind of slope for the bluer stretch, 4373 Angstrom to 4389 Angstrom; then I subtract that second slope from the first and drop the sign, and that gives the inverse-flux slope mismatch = 0.0018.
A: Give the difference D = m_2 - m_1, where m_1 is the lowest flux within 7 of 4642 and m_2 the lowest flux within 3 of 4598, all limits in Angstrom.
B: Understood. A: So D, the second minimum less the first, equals -1.0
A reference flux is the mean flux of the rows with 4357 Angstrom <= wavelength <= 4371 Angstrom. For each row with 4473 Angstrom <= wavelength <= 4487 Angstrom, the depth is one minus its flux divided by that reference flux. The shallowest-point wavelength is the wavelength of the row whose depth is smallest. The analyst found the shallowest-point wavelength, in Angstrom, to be 4478.0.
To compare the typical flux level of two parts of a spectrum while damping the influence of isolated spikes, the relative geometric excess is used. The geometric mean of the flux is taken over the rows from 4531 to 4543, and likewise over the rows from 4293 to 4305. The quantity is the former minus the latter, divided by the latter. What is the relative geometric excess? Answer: -0.1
